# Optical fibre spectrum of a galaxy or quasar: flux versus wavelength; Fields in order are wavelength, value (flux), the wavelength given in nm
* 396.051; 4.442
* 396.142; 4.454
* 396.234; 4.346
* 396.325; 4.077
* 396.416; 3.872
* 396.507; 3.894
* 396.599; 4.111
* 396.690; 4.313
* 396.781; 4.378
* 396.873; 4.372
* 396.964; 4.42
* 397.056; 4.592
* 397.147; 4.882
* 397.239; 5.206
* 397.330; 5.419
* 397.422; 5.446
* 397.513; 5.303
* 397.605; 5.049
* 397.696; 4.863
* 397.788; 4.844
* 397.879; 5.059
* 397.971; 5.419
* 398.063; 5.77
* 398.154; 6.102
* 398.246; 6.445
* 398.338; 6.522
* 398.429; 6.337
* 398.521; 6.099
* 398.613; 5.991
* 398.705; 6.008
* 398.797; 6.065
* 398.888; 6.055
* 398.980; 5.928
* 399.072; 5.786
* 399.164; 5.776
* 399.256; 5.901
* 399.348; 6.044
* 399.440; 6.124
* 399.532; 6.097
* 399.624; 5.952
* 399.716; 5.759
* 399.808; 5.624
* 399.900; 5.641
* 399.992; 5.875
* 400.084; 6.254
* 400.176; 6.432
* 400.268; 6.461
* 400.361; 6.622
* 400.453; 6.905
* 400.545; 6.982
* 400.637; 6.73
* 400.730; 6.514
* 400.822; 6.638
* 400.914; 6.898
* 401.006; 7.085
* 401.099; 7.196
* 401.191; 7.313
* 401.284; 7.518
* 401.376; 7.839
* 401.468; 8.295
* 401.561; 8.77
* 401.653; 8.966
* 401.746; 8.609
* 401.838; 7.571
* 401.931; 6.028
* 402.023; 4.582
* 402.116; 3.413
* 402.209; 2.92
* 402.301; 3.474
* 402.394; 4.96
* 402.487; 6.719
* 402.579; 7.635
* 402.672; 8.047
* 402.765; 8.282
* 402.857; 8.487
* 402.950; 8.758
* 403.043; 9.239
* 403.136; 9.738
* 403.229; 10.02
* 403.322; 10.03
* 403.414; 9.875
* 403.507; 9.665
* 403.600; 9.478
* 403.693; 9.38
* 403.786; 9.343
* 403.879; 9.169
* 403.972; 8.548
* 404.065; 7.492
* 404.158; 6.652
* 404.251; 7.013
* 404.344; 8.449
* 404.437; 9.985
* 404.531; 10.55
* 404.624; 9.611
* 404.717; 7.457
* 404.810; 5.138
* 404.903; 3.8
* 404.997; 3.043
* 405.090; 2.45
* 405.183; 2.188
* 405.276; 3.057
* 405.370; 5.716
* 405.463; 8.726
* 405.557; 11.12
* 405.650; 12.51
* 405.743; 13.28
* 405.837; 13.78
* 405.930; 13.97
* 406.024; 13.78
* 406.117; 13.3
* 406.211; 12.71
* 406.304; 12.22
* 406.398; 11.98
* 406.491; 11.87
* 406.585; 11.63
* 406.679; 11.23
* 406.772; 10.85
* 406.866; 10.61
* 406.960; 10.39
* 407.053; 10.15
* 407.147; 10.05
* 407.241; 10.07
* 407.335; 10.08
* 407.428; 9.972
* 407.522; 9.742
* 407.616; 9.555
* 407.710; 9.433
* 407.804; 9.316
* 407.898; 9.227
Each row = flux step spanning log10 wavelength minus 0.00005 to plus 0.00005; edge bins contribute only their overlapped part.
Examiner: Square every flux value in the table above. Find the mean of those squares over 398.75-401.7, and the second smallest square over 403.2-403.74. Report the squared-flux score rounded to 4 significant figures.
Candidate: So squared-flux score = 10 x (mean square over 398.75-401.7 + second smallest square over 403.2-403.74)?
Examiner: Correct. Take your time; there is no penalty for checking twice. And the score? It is 1345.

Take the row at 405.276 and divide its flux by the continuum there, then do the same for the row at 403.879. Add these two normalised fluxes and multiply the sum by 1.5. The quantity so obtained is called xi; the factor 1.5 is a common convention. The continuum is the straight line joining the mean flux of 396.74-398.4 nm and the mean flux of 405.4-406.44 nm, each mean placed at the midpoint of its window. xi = 1.7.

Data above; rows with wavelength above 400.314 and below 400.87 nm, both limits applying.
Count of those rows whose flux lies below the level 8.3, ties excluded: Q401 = 6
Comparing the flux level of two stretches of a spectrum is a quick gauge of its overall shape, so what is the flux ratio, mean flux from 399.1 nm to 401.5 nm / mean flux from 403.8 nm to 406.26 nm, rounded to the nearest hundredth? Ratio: 0.76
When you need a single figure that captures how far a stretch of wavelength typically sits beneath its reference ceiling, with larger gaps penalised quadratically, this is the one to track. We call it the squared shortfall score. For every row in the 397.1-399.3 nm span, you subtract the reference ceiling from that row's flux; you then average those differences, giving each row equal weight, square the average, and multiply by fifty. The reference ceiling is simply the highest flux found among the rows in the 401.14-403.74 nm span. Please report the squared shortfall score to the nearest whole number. 947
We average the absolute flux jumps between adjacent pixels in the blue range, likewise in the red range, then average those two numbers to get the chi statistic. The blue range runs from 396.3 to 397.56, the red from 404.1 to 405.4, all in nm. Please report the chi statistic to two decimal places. 0.68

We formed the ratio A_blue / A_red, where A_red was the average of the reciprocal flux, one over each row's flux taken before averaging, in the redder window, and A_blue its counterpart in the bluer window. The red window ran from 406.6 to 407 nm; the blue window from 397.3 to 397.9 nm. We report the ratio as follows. 2.1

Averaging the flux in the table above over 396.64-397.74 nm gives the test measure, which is 4.9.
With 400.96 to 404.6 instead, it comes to 7.9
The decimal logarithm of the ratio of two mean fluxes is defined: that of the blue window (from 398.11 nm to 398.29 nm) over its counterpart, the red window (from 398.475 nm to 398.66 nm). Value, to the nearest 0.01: 0.02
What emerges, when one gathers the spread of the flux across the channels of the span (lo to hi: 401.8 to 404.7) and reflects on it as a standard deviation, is 2.1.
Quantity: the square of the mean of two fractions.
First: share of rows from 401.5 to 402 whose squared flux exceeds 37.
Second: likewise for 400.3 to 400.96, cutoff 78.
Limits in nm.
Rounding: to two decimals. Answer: 0.16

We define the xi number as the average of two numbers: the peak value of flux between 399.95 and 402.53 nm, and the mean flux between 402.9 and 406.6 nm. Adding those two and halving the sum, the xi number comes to 9.1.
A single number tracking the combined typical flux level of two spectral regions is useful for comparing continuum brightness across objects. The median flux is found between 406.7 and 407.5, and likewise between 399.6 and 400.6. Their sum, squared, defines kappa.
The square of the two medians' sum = 268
